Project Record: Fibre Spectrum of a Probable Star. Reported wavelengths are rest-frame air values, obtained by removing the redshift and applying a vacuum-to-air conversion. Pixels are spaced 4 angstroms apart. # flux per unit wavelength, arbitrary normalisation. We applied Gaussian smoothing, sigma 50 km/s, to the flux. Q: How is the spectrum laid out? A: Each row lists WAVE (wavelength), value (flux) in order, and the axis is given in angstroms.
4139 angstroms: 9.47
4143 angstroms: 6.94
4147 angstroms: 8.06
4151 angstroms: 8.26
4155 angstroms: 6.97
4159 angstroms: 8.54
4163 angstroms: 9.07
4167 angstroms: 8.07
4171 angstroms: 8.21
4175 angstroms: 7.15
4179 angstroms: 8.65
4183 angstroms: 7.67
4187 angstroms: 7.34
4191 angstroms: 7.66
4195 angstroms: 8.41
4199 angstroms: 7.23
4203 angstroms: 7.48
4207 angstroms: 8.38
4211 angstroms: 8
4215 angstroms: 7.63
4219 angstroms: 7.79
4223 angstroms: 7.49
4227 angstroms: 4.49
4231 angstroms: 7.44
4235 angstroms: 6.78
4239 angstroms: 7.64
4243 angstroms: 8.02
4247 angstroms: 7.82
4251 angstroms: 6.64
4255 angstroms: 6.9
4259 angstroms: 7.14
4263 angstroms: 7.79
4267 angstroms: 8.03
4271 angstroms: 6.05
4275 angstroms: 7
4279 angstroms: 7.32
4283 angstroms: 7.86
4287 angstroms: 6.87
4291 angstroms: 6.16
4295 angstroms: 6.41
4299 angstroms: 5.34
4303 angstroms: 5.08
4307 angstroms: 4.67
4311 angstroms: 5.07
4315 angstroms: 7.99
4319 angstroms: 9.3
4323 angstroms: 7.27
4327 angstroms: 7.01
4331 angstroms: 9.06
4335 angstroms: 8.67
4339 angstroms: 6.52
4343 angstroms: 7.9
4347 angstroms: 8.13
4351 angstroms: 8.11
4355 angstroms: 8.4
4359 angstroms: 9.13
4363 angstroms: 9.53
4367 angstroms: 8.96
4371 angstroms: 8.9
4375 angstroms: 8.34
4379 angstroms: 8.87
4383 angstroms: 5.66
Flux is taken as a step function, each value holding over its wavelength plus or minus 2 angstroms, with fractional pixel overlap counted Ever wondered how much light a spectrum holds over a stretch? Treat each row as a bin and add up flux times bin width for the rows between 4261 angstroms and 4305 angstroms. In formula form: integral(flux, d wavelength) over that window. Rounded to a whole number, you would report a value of 296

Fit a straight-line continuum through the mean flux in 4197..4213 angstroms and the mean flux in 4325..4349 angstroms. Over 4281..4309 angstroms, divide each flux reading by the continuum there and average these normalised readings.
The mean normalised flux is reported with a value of 0.77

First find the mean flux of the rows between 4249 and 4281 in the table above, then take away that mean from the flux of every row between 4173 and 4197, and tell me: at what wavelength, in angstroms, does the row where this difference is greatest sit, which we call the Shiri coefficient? 4179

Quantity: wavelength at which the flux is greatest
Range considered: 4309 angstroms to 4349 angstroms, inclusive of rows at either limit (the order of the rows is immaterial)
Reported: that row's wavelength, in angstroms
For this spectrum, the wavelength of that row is 4319 angstroms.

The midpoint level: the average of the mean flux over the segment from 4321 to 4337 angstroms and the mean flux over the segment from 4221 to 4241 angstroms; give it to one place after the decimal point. 7.4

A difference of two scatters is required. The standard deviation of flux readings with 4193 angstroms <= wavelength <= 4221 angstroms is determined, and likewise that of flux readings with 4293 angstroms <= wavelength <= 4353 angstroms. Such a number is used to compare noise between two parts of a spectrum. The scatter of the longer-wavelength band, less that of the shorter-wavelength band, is 1.1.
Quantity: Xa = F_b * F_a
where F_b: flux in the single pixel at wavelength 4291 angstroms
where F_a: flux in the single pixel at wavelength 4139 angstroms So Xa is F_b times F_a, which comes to 58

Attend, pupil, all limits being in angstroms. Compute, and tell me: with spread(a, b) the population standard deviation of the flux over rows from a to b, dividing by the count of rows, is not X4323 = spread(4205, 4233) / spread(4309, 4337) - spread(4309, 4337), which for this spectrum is -0.5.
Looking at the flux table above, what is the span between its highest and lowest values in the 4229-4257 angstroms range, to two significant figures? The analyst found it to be 1.4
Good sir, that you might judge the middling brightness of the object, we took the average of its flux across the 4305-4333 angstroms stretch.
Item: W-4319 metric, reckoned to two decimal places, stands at 7.20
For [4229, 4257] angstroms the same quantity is 7.32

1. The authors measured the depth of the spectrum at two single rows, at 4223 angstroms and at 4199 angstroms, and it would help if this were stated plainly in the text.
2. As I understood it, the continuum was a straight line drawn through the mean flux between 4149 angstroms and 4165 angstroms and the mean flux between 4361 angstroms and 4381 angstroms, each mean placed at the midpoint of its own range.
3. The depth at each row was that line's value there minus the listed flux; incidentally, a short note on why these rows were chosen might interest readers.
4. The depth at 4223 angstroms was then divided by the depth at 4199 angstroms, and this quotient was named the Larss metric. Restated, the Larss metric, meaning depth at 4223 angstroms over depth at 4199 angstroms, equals 1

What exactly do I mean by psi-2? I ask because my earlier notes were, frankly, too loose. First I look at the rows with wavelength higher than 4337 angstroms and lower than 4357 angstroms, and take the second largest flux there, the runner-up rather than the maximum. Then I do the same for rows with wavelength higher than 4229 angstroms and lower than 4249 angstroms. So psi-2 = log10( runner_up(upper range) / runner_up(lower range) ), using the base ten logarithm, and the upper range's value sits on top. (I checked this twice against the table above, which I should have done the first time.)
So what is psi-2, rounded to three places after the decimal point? 0.017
